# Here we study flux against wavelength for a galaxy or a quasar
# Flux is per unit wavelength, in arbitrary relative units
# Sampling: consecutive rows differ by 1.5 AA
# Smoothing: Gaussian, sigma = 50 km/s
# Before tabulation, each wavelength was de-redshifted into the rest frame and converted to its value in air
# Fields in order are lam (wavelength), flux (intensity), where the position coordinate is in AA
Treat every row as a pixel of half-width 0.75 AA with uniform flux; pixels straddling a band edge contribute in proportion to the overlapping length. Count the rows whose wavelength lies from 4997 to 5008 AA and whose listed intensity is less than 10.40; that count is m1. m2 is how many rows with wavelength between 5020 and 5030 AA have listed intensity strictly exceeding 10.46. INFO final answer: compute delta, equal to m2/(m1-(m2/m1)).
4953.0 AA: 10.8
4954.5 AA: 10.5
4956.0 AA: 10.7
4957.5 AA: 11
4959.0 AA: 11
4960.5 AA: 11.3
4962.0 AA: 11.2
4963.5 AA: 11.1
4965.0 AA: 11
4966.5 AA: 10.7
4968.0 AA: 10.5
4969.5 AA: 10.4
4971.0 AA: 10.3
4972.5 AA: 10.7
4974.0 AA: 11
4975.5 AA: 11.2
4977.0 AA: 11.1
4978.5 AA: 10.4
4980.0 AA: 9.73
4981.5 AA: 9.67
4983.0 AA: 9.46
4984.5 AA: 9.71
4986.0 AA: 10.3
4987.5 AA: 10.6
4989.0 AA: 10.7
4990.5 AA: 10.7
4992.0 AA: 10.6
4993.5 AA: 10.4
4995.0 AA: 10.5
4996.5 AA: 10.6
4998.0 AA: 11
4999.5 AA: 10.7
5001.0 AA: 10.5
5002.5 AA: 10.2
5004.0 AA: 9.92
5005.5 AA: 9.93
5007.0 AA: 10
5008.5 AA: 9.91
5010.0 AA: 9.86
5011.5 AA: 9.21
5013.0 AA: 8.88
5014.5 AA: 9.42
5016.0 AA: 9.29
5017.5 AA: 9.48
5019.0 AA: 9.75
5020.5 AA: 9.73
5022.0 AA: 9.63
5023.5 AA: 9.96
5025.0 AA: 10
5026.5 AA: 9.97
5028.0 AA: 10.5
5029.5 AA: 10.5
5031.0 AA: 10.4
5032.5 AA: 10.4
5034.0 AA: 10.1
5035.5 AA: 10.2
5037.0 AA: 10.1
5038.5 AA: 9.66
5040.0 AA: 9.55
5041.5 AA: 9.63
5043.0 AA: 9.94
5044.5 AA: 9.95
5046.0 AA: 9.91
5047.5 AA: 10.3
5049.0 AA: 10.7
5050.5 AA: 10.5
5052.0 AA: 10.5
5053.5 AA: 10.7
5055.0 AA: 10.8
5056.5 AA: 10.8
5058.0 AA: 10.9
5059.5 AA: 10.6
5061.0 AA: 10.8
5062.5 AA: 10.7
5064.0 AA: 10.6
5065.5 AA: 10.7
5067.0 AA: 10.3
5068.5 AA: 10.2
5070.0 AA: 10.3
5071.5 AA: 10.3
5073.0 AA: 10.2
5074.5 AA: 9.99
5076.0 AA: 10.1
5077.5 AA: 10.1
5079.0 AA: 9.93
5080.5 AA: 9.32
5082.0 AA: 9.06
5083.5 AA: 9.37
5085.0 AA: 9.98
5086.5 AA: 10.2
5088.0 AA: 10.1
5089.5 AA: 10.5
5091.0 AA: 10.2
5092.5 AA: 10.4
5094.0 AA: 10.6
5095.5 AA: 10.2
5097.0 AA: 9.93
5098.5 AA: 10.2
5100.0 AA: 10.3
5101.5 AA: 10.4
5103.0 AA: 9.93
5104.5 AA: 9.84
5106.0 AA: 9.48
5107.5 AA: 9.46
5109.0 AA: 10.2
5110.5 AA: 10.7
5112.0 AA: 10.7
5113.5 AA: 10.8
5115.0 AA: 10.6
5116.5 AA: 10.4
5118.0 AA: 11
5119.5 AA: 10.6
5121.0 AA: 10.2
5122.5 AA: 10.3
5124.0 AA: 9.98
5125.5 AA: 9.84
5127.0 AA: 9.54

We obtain 0.57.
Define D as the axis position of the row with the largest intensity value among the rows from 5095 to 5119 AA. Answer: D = 5118.0 AA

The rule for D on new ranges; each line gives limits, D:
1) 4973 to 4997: 4975.5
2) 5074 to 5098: 5094.0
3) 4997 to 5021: 4998.0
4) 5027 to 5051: 5049.0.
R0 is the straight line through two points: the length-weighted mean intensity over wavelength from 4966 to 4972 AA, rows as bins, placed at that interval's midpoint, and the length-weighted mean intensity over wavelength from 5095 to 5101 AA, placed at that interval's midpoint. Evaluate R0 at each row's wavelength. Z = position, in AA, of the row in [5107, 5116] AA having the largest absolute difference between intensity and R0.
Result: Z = 5107.5 AA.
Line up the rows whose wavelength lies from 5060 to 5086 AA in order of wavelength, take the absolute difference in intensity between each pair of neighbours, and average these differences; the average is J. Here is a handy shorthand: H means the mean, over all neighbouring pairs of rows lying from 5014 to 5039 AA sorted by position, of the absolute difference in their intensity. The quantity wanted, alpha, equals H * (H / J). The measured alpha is 0.14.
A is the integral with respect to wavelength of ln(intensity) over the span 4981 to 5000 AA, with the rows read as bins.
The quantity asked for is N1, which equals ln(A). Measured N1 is 3.79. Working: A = 44.4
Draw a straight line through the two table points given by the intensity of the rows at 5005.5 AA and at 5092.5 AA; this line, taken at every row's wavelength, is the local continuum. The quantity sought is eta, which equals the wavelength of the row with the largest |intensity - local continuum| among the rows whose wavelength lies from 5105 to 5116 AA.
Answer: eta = 5107.5 AA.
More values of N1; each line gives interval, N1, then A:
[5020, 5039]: 3.78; 43.9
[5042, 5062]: 3.85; 47.0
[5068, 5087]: 3.77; 43.6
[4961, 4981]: 3.86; 47.4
